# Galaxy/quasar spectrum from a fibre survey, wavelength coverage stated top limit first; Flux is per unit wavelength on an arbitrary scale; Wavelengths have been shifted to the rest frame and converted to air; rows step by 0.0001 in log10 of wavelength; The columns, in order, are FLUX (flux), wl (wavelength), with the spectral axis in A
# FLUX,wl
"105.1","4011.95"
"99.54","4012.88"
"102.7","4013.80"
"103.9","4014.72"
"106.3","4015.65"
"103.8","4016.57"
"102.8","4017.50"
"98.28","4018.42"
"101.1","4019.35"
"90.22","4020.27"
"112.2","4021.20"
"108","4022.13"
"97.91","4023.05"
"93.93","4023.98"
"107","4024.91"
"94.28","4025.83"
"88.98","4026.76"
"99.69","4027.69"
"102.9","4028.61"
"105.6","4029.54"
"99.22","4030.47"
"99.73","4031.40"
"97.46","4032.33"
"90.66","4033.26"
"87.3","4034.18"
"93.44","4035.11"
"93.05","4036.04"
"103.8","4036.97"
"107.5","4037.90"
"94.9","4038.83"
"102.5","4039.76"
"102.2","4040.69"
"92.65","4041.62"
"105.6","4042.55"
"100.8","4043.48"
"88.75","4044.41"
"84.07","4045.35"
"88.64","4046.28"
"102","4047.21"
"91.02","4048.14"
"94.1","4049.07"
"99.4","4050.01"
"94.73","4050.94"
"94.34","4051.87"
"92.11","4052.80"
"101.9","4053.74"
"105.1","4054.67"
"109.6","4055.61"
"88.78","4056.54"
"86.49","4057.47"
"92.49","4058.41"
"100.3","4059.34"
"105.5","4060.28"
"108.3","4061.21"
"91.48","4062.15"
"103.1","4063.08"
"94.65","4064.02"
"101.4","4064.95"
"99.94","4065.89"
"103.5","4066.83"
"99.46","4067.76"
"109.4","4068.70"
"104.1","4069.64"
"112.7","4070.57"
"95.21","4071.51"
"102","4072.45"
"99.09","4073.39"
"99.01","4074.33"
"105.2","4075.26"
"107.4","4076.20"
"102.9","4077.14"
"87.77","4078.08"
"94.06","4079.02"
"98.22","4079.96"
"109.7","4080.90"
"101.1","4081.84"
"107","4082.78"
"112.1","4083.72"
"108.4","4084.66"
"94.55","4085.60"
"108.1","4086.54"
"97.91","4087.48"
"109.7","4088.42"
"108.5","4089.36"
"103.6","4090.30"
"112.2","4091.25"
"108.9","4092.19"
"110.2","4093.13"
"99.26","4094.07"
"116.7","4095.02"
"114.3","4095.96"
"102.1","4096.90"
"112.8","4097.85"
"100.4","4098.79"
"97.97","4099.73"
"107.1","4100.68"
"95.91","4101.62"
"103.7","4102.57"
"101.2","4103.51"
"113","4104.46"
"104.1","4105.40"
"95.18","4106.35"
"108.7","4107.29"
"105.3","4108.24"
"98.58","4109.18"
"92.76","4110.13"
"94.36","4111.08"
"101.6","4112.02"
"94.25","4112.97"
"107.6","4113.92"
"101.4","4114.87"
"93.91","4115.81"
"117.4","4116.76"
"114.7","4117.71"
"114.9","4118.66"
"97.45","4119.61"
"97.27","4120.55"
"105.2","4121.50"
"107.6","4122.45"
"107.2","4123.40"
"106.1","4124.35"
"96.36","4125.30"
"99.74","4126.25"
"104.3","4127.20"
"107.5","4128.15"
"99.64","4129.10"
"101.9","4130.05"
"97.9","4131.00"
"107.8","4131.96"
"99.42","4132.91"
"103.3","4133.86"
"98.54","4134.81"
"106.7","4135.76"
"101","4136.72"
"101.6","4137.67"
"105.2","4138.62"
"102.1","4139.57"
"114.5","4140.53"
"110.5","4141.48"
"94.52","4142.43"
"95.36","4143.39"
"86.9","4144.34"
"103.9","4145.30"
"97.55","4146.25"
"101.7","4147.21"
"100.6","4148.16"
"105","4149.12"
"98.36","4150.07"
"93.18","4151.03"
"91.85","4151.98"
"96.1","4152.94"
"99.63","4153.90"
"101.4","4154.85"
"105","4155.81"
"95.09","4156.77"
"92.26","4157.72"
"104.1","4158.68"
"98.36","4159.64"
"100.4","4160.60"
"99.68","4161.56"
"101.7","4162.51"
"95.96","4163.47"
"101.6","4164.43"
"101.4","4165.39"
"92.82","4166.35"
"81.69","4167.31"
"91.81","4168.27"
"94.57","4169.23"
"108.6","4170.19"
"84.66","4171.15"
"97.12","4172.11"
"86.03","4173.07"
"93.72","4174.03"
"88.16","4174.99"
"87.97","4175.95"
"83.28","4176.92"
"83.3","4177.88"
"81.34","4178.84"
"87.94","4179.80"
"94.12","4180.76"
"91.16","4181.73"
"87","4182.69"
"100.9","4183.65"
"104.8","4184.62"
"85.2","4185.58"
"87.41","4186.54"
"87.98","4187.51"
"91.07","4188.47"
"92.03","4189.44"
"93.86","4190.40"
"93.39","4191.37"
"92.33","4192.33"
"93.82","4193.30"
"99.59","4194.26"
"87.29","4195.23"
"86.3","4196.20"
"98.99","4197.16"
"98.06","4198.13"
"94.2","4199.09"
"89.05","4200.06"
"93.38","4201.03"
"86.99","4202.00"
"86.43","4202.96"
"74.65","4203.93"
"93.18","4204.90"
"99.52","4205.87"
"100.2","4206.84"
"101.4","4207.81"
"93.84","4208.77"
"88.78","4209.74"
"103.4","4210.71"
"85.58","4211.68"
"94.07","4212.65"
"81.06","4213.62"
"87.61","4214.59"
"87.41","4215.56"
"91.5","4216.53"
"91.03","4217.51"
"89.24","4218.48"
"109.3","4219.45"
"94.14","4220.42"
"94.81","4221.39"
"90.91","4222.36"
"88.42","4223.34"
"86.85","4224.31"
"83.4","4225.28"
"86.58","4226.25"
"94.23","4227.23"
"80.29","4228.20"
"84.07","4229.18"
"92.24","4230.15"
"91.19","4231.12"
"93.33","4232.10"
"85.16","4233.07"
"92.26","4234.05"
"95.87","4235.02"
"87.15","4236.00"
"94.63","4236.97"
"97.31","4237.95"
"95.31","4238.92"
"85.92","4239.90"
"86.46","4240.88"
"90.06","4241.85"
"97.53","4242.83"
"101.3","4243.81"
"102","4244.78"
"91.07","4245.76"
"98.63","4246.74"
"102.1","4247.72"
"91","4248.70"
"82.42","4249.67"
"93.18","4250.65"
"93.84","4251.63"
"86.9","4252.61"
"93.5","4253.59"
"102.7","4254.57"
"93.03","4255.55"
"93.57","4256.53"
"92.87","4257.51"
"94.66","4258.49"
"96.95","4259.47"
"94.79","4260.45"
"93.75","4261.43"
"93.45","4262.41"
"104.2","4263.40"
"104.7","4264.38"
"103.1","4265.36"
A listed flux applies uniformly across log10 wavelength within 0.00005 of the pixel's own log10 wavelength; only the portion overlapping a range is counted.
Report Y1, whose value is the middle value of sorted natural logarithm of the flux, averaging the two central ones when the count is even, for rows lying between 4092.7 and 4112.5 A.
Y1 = 4.63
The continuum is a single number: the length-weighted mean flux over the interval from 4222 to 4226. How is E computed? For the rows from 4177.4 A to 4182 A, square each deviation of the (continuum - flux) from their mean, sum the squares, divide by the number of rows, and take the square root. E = 4.8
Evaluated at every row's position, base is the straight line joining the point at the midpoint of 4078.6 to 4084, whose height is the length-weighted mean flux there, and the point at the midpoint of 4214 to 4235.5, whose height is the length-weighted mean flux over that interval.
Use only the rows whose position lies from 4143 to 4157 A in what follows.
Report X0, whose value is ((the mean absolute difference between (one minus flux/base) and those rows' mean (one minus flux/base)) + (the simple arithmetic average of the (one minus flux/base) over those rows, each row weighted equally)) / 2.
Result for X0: 0.017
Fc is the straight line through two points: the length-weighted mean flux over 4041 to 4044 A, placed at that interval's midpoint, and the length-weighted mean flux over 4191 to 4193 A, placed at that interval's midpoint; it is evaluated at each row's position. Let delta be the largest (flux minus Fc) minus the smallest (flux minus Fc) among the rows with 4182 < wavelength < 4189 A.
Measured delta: 20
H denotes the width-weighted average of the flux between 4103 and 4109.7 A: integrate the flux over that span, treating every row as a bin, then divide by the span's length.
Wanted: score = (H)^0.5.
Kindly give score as 10.2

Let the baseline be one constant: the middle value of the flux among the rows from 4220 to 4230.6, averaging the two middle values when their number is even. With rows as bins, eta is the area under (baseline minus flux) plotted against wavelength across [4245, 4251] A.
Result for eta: -30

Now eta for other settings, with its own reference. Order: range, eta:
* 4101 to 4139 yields -545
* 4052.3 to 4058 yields -50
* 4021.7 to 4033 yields -124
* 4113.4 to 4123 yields -166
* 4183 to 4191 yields -35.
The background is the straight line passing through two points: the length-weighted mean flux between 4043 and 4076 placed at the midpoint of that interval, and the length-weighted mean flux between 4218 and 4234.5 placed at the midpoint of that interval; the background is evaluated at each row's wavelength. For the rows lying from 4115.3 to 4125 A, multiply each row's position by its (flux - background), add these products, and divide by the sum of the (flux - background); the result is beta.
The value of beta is 4120.0 A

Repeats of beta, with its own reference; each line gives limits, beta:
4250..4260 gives 4255.7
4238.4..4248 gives 4245.3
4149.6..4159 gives 4155.6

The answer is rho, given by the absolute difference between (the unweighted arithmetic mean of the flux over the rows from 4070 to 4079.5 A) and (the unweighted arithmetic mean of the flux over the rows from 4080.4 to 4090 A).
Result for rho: 5.2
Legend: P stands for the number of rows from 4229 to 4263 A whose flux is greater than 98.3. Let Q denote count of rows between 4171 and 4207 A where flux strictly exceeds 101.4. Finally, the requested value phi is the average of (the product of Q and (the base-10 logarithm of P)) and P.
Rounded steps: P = 5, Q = 1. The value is 3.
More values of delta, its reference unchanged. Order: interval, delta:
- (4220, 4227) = 11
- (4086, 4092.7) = 14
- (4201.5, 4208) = 27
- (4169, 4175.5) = 24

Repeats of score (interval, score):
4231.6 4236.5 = 9.5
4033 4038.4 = 9.8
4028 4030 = 10.2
